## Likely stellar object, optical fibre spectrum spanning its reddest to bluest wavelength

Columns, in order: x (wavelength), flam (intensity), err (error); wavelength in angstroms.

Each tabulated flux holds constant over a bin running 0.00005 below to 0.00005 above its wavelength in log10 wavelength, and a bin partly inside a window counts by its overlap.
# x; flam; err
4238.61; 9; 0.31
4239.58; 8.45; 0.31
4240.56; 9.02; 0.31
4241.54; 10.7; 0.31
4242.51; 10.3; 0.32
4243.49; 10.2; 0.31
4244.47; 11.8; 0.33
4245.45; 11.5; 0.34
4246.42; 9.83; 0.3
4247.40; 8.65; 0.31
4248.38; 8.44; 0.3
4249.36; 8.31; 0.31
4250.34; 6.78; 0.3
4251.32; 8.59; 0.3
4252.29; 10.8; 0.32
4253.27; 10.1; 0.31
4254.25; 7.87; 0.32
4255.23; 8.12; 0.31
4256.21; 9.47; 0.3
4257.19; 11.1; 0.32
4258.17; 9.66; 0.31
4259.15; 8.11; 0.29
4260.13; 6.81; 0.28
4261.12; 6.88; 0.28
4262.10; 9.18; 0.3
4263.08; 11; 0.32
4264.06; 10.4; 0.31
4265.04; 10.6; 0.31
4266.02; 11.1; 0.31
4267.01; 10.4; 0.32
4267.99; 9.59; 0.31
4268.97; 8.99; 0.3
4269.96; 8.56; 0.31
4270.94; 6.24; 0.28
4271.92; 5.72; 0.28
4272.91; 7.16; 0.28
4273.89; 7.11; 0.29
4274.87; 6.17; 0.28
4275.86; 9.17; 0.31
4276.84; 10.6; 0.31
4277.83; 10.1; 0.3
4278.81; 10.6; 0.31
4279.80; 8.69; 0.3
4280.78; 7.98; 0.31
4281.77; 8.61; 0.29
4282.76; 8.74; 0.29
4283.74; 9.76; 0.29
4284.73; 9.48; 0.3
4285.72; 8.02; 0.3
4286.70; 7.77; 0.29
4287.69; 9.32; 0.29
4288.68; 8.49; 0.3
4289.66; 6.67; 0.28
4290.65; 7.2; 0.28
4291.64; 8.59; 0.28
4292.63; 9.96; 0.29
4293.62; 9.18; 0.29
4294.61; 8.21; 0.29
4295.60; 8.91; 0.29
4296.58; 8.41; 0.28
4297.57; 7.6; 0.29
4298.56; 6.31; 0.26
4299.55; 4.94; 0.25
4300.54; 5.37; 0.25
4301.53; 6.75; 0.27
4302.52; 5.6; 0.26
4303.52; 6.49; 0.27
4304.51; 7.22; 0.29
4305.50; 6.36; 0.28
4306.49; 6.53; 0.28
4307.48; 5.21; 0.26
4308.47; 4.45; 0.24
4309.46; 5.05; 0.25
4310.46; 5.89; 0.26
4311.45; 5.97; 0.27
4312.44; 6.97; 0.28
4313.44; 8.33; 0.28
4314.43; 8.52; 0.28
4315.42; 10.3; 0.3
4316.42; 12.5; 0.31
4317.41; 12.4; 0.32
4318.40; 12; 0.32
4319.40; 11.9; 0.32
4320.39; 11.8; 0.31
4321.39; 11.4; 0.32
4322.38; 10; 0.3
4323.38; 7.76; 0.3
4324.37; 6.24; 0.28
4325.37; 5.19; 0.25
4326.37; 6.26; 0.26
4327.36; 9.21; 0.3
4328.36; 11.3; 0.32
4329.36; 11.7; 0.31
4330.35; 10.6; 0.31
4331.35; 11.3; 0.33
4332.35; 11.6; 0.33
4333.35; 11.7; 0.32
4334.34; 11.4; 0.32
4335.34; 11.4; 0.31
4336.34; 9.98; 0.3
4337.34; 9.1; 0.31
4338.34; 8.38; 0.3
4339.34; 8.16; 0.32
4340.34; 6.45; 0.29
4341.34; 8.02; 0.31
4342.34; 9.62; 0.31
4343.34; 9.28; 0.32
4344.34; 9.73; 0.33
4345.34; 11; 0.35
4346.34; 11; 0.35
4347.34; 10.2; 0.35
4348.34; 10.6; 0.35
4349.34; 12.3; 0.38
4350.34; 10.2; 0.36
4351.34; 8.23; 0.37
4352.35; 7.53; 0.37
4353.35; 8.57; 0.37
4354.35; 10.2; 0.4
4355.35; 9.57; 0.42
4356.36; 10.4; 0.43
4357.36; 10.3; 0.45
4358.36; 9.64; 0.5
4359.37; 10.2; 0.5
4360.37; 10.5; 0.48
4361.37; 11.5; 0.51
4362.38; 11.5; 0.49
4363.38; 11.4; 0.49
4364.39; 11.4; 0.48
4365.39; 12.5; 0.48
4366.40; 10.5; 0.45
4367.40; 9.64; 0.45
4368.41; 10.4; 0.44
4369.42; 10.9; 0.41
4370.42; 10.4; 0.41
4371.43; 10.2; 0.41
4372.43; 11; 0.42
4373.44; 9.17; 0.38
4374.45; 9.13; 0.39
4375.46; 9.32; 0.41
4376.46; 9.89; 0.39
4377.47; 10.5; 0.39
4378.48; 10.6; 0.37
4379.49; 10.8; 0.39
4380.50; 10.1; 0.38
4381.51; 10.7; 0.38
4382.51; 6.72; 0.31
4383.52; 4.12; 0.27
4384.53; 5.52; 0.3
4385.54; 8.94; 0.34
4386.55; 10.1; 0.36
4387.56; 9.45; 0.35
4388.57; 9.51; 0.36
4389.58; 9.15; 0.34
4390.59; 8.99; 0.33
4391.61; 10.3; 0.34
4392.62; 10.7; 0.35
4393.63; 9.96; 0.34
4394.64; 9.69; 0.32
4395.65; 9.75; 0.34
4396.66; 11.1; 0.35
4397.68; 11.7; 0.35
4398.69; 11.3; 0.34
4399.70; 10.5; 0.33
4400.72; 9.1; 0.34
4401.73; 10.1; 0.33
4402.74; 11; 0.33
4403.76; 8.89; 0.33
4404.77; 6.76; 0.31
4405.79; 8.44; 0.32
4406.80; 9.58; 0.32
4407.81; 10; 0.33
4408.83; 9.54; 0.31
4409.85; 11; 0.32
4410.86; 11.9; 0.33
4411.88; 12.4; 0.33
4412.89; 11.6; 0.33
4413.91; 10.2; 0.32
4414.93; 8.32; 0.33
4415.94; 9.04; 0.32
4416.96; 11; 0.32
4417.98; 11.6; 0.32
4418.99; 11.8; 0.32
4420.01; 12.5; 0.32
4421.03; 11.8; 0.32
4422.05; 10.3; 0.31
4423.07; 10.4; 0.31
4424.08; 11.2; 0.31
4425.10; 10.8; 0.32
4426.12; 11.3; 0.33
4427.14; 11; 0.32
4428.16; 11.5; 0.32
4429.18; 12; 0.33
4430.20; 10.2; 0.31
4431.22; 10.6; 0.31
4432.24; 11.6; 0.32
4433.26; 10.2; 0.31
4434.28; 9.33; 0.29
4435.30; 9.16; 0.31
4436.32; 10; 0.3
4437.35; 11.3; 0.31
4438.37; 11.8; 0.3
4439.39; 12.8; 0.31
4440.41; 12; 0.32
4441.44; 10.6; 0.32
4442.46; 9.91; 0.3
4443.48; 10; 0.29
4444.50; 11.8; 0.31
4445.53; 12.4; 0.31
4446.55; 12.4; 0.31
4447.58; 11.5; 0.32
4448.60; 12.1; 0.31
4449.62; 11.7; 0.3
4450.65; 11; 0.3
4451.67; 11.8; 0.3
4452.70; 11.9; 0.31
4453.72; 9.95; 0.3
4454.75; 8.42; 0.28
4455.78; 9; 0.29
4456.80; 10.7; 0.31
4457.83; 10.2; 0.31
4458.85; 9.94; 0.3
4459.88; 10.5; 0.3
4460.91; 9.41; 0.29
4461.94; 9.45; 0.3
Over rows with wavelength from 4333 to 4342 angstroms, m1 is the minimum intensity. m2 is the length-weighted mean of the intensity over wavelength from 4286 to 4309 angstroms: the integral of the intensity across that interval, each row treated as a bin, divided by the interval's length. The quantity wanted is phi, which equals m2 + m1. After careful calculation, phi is 13.7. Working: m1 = 6.45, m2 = 7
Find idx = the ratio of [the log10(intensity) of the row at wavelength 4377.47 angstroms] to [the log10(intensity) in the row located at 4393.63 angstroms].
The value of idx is 1.02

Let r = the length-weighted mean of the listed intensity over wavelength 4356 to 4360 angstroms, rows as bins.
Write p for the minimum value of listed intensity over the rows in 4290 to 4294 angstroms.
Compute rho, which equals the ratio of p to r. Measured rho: 0.7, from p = 7.2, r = 10.1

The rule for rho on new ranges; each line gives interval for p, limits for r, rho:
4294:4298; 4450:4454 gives 0.7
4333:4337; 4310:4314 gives 1.5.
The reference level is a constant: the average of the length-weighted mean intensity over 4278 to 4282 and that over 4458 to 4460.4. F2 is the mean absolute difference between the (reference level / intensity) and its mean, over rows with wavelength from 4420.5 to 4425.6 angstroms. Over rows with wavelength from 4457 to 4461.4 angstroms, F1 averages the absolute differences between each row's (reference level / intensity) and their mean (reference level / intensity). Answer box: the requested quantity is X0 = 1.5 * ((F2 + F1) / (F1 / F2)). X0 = 0.12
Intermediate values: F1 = 0.03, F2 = 0.04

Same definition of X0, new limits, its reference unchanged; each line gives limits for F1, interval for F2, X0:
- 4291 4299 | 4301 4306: 0.27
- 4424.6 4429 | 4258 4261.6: 2.16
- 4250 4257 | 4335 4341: 0.51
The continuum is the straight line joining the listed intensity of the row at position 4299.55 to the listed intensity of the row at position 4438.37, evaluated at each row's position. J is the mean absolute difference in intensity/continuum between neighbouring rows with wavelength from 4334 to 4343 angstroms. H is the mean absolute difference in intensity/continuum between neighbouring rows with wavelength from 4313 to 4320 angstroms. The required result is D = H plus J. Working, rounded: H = 0.14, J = 0.15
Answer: 0.29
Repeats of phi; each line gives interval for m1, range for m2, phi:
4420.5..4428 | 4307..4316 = 17.1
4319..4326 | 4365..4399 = 15.0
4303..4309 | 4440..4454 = 15.8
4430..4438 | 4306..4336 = 18.3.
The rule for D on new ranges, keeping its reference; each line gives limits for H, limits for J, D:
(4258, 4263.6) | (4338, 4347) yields 0.59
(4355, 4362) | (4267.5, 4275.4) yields 0.35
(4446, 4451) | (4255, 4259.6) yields 0.58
